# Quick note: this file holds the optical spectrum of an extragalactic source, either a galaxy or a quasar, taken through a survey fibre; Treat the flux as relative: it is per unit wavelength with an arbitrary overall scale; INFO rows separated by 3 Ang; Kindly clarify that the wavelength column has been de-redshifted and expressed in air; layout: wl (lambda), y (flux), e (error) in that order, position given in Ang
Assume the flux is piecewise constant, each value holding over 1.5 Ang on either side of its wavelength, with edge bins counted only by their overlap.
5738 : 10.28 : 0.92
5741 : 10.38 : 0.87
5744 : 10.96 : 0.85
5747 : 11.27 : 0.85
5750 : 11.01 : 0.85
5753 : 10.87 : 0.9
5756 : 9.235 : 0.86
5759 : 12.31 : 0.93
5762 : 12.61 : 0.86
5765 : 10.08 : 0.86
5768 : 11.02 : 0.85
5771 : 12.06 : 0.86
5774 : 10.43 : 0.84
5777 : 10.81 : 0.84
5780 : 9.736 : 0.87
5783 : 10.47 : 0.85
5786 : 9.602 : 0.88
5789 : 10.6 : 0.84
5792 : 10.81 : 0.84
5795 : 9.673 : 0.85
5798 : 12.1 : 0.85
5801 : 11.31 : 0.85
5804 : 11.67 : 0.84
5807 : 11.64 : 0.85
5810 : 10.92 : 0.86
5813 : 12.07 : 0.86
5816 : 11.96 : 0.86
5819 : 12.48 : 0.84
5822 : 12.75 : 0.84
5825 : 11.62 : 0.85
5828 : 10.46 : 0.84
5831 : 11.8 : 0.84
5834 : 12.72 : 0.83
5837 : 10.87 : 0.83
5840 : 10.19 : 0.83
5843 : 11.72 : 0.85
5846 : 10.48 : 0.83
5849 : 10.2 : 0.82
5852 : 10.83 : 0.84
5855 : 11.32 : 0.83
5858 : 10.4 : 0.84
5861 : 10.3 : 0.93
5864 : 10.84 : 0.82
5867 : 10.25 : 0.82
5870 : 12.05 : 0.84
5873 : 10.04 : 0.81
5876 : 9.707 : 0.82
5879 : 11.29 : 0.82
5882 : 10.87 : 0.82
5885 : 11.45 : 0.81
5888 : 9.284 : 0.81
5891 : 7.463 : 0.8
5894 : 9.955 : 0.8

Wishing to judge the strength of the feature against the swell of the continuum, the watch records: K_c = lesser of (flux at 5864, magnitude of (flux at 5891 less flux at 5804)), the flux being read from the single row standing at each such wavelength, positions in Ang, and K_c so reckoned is 4.2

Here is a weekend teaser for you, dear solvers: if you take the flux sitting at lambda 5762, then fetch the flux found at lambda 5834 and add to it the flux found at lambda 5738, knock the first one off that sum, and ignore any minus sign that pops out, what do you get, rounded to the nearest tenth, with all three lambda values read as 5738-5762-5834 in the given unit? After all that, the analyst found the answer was 10.4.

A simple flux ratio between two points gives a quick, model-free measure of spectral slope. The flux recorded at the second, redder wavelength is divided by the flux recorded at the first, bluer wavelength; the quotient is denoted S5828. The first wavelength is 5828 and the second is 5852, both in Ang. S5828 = 1.04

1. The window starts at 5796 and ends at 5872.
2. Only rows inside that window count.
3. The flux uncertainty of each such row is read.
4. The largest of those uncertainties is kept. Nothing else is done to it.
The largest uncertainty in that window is 0.93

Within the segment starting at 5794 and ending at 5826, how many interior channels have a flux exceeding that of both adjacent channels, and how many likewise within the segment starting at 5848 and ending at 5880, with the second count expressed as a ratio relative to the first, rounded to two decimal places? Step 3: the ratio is 0.75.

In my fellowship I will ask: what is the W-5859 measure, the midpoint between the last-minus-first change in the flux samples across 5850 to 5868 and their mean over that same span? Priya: 5.04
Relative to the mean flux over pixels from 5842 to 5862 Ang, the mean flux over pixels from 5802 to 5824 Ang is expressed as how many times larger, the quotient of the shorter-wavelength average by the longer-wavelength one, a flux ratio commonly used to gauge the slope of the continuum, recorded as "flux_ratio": 1.11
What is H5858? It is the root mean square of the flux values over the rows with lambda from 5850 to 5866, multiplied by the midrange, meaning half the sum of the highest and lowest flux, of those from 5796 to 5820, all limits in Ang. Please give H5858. 126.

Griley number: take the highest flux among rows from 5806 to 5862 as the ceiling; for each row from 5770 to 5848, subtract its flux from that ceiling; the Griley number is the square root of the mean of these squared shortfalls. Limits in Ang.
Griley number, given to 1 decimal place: 1.8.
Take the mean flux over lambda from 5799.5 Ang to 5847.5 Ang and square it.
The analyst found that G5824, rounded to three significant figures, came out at 133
